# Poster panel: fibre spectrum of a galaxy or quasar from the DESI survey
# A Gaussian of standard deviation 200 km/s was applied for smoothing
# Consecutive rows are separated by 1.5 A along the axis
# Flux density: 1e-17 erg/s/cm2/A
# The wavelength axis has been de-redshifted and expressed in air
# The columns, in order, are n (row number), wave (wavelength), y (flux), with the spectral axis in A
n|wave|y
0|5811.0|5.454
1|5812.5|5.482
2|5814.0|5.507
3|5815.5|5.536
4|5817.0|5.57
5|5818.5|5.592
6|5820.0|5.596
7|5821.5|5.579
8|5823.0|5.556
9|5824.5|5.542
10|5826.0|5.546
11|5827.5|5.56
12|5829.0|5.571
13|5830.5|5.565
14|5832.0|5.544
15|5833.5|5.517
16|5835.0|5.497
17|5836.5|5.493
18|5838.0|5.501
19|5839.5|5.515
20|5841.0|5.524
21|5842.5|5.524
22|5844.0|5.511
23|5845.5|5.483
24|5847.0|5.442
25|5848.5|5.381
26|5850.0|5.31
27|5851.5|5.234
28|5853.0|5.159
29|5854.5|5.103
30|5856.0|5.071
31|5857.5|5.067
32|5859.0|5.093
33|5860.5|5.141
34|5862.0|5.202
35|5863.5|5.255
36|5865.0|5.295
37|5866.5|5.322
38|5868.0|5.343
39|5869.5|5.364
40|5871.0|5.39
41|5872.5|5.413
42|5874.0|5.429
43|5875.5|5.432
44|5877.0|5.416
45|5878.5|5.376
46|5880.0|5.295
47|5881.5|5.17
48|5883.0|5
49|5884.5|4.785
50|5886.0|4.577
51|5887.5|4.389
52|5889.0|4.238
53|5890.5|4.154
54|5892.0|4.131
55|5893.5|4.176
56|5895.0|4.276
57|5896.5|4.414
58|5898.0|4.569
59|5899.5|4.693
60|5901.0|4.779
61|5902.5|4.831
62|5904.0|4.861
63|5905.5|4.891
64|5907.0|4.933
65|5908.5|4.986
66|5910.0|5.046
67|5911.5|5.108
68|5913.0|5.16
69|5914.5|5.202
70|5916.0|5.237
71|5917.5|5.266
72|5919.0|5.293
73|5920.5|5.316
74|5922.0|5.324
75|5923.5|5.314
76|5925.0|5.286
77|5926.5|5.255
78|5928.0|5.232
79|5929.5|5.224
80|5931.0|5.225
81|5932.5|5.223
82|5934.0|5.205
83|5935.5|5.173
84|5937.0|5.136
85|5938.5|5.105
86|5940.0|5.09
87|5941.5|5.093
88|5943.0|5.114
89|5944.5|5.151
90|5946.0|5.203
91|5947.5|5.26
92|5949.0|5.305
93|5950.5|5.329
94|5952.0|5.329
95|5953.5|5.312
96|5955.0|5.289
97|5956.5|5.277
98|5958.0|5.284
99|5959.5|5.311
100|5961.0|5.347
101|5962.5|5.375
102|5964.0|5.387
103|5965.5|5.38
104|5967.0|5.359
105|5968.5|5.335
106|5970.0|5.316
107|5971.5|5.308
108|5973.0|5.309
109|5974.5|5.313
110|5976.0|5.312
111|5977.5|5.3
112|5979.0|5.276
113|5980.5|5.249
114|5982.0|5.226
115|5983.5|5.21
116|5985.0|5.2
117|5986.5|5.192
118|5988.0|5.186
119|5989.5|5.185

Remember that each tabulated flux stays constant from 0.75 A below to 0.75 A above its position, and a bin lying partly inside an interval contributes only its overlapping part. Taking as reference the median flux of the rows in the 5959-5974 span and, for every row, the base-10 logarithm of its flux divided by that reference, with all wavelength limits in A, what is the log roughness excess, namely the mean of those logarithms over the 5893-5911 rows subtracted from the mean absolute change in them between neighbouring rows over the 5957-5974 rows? 0.06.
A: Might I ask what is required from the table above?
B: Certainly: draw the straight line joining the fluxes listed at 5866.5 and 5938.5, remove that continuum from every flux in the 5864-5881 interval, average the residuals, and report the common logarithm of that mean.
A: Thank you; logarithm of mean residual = -1.2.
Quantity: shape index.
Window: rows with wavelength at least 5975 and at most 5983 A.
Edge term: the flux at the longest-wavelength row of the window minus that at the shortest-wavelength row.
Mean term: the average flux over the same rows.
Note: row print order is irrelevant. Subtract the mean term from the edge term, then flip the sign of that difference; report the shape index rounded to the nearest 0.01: 5.36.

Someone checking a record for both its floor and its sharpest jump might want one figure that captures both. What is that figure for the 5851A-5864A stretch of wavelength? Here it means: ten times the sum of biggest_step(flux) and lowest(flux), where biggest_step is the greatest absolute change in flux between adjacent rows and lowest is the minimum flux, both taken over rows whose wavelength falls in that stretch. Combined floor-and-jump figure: 51.4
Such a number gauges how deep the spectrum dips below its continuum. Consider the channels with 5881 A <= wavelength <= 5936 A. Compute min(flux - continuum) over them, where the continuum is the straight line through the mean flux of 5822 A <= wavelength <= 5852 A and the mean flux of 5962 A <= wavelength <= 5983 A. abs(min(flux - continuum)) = 1.3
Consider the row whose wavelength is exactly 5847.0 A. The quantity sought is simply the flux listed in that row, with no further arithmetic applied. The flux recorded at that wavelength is 5.442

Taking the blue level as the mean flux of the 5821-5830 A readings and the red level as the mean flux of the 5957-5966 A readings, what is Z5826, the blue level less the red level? 0.21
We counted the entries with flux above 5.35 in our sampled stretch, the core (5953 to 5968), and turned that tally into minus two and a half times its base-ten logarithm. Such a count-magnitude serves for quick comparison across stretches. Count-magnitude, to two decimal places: -1.51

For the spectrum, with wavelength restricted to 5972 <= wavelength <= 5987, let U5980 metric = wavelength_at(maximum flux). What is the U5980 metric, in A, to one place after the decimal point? 5974.5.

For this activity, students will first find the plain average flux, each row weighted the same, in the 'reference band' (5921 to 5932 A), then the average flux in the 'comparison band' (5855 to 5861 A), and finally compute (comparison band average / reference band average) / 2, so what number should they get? 0.48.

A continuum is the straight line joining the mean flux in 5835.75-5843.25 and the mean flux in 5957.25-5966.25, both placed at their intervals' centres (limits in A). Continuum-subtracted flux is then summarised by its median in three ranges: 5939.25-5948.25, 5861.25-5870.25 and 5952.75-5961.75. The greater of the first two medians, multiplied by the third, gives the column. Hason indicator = 0.0095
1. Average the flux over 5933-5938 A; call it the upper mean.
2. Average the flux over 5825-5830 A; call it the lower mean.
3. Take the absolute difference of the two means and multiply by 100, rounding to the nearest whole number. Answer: 39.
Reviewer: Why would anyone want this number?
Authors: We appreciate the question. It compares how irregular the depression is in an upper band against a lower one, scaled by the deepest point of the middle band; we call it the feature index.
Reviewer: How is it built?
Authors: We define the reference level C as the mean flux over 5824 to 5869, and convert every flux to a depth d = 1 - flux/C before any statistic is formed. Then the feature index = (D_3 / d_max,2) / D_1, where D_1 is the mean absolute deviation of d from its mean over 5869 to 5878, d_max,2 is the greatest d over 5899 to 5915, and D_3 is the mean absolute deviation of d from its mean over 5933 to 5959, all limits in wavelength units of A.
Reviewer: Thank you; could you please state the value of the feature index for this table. 30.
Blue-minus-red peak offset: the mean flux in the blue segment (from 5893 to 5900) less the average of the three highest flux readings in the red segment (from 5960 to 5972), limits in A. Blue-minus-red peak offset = -1.0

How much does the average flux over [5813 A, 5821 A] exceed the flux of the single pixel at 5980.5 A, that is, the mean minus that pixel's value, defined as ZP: 0.31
